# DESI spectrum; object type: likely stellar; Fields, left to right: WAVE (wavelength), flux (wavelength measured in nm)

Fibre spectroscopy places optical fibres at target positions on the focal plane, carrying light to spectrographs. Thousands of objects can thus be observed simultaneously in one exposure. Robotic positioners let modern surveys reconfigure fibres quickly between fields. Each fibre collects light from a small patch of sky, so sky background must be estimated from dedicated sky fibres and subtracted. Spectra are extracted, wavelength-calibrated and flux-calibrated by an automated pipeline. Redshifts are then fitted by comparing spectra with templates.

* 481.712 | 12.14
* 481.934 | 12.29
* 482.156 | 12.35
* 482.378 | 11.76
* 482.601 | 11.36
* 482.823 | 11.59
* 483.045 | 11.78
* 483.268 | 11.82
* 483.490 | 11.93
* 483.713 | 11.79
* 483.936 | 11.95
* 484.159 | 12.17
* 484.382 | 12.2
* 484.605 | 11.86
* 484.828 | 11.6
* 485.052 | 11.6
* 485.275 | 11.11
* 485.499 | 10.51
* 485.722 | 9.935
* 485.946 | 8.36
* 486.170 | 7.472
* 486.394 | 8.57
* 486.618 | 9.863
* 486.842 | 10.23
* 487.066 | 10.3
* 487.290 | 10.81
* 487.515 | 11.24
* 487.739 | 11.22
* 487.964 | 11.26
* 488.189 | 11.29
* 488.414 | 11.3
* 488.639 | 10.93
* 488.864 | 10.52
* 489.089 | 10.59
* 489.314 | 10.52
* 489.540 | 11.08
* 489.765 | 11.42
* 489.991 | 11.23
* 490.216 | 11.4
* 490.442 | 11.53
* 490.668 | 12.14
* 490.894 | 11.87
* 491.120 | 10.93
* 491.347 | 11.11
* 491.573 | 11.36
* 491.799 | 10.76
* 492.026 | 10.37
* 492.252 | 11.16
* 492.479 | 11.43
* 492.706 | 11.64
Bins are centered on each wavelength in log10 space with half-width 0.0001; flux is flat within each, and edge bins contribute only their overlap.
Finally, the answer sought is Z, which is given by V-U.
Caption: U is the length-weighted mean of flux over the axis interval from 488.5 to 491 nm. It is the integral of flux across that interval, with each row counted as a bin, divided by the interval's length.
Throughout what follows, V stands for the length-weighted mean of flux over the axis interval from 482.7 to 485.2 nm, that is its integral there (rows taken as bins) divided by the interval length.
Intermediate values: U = 11.2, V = 11.8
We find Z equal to 0.6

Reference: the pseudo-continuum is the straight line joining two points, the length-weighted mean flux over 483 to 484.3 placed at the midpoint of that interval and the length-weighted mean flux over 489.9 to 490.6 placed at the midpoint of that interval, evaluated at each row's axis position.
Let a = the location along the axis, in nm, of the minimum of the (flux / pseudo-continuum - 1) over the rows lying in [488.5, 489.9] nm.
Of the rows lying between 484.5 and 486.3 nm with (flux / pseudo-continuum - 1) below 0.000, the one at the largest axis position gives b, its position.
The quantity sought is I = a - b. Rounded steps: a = 488.864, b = 486.170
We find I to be 2.69 nm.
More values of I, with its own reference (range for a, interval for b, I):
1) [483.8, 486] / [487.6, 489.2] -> -3.14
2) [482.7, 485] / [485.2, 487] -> -4.02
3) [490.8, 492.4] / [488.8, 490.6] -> 1.81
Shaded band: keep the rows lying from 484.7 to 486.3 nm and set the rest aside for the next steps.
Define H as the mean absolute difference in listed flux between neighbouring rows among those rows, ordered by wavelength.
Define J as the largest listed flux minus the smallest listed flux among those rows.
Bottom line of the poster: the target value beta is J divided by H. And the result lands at 6.0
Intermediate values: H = 0.69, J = 4.1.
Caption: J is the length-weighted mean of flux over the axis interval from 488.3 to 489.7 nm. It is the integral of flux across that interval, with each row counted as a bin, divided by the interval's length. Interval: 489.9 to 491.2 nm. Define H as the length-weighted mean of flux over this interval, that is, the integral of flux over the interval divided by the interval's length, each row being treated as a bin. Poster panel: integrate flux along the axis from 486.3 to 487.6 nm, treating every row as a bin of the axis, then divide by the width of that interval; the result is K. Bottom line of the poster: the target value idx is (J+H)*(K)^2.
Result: 2316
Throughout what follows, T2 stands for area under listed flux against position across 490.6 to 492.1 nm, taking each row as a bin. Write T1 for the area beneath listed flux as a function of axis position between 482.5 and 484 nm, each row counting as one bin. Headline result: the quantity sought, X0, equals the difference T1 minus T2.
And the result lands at 1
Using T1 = 17.6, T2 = 16.8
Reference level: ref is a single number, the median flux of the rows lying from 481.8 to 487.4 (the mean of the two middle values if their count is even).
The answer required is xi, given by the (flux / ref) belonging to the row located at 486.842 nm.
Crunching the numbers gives 0.88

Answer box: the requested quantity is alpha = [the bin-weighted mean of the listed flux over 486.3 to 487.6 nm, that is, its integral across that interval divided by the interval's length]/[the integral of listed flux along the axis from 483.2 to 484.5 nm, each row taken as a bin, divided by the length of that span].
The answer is 0.85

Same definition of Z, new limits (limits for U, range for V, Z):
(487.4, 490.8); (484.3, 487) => -0.9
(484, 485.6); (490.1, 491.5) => -0.1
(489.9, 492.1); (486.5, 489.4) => -0.5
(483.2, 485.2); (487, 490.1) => -0.9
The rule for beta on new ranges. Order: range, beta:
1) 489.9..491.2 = 2.9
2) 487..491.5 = 6.5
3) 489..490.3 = 3.4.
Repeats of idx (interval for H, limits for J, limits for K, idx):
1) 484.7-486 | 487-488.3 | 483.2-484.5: 3112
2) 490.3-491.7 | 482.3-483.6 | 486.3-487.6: 2398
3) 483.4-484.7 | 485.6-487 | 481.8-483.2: 2966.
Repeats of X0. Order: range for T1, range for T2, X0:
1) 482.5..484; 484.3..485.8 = 1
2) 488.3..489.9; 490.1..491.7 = -1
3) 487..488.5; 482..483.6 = -2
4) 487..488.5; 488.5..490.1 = -1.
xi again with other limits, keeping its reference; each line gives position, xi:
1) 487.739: 0.97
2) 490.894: 1.02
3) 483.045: 1.02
